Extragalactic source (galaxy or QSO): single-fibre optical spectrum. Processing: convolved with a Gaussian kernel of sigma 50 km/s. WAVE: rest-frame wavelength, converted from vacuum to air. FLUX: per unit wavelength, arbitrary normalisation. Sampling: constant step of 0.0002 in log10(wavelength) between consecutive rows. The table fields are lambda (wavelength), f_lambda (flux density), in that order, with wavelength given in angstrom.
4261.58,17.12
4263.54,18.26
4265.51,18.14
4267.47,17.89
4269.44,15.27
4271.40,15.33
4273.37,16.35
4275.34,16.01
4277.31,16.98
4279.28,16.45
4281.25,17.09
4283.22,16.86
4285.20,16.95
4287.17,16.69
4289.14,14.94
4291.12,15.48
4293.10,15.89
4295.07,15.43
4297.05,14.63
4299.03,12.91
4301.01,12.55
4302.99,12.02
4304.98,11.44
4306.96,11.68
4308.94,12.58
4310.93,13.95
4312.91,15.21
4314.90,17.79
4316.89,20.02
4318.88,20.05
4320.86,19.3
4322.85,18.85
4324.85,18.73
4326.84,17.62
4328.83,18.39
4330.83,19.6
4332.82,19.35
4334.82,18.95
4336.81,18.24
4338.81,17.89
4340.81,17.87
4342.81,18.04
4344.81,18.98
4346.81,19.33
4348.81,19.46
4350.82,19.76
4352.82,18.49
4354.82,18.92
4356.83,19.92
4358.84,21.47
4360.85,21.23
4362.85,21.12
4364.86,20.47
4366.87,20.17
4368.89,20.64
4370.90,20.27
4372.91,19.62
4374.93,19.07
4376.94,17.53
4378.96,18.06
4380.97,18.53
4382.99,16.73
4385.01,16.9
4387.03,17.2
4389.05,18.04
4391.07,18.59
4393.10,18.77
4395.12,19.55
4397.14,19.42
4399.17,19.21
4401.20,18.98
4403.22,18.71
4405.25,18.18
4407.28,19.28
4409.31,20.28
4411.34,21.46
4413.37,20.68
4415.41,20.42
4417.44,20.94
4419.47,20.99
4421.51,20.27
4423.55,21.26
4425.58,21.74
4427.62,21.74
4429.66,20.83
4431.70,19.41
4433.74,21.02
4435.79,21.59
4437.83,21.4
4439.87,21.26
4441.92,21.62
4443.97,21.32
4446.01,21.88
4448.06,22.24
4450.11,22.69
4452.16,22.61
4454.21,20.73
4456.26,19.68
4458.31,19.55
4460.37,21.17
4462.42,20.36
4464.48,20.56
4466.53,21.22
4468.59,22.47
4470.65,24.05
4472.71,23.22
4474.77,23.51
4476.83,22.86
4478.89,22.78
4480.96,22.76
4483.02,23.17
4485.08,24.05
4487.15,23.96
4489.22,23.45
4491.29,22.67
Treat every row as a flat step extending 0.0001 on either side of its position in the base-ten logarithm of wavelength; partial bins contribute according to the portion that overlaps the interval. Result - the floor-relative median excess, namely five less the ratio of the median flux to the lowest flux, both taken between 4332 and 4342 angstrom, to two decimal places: 3.98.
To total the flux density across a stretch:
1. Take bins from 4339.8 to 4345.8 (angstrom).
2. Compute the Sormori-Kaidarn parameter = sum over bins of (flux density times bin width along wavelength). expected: 110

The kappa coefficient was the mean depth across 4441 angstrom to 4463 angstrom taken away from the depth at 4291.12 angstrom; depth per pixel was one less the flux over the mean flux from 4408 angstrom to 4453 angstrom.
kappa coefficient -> 0.27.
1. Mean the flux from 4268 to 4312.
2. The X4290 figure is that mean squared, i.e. 222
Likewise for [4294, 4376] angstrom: 319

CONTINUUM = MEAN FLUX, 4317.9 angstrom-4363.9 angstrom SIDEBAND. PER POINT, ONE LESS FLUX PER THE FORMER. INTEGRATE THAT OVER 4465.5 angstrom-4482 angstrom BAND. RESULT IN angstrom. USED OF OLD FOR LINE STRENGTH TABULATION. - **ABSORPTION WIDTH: -3.1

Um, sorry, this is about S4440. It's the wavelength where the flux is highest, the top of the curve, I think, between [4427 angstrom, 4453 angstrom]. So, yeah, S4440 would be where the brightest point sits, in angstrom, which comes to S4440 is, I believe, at 4450.11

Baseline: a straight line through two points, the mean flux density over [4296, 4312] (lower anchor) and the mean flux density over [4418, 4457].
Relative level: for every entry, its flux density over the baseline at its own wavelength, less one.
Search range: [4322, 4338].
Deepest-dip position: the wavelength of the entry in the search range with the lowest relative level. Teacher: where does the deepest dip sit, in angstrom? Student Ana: 4336.81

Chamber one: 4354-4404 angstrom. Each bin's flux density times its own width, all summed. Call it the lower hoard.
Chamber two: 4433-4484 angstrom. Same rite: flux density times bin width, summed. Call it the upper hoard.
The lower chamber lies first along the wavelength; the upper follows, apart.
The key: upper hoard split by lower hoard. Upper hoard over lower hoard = 1.16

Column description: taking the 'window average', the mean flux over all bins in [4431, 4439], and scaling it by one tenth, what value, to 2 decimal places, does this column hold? 2.09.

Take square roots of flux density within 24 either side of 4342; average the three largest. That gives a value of 4.61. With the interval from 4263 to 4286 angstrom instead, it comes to 4.25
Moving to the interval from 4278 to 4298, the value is 4.12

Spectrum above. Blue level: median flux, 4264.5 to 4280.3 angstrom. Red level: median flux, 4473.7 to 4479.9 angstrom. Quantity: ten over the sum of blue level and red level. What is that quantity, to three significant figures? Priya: 0.255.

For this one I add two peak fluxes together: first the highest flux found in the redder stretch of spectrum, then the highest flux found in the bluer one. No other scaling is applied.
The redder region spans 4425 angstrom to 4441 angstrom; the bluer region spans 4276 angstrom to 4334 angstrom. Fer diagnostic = 41.8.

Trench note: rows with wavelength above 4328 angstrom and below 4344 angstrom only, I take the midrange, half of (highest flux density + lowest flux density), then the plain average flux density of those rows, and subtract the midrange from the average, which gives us -0.19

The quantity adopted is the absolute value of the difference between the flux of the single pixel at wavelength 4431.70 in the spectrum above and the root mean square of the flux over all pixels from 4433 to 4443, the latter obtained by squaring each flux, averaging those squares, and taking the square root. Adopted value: 2.0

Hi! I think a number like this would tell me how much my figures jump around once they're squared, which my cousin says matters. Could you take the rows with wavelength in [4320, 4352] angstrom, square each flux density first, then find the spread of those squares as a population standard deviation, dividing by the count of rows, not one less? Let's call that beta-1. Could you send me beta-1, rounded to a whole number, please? 25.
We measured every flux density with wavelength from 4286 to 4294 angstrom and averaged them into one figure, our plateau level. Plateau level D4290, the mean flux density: 15.8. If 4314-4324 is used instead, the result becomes 19.2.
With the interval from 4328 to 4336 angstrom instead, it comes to 19.1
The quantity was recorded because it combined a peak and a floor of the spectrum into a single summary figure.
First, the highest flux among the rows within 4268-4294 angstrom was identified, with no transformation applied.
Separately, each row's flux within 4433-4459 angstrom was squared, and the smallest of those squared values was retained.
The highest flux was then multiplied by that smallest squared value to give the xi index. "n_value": 6532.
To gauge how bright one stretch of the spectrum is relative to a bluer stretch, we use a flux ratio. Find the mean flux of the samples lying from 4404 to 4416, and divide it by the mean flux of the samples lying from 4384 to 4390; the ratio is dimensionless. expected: 1.15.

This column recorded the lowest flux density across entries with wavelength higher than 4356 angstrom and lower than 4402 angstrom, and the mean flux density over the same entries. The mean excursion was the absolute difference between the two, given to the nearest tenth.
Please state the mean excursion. 2.5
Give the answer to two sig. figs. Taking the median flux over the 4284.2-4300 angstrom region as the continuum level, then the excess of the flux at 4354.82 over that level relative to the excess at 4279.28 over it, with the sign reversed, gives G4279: -3.5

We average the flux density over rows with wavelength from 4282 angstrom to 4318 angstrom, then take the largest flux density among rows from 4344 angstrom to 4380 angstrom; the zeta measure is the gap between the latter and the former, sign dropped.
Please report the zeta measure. 6.6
